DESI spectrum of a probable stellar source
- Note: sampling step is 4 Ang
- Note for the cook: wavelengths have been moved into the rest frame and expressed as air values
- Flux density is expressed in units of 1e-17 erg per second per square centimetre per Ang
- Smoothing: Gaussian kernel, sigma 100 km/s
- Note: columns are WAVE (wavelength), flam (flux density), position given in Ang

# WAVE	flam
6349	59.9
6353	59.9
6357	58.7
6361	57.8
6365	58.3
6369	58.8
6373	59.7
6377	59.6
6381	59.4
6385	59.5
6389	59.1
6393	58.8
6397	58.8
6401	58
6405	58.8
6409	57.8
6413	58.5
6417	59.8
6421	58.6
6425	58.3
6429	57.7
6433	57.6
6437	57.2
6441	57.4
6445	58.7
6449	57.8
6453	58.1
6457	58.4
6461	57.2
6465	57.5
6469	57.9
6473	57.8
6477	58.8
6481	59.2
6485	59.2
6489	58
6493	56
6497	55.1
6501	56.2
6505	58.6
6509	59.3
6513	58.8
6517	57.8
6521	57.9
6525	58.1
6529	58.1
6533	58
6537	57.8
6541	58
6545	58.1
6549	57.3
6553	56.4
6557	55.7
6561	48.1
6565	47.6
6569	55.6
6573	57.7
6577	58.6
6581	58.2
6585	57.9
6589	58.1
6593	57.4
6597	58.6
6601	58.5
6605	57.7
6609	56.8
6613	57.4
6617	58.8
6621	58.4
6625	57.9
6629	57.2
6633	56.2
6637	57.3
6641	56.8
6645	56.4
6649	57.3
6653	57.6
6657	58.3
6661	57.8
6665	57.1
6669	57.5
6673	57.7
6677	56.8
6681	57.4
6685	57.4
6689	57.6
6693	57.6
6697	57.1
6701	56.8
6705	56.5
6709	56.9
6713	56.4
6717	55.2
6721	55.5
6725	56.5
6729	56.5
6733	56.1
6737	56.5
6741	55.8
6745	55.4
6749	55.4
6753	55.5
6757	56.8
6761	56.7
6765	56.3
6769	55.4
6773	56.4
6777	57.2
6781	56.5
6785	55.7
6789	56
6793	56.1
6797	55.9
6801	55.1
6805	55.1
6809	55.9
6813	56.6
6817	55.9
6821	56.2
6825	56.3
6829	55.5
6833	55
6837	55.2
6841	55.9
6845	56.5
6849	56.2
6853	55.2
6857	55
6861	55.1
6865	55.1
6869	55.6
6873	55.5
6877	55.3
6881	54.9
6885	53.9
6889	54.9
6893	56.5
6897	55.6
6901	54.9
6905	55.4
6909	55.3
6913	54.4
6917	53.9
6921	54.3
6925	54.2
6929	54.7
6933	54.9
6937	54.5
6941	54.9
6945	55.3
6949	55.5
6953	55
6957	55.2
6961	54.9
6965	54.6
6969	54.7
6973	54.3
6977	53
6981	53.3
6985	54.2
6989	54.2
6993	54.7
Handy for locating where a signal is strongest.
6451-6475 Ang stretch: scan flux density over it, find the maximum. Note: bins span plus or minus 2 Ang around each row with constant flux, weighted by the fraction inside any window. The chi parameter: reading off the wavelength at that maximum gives 6457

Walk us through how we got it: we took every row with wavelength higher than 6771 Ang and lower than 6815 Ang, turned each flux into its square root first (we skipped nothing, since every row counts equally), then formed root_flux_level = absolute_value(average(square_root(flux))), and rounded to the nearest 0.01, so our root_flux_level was 7.49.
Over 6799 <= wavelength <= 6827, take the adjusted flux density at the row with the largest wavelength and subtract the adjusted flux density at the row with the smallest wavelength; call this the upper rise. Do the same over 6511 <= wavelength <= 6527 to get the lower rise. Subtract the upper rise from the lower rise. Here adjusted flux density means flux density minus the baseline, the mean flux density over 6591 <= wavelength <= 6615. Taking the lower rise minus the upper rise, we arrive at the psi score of -1.9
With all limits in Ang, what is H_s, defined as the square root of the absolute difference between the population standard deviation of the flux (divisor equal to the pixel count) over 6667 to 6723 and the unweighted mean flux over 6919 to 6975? 7.35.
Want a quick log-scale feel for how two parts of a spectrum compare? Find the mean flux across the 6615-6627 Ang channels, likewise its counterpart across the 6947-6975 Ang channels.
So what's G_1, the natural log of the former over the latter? 0.061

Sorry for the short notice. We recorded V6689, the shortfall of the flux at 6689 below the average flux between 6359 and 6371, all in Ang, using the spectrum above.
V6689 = 0.7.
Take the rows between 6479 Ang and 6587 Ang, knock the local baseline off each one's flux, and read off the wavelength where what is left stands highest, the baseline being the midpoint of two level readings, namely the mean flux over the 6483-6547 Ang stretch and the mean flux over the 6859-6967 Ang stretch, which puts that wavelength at 6509 Ang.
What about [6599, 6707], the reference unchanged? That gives 6617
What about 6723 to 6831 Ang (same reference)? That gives 6777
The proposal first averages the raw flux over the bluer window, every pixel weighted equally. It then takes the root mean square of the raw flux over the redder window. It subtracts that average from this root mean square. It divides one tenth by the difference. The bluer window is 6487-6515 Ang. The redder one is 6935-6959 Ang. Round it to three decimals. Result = -0.042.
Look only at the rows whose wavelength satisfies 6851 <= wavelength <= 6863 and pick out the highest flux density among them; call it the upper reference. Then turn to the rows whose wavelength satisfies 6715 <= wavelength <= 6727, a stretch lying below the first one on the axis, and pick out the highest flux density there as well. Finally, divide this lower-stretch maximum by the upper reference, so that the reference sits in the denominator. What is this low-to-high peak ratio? 1.02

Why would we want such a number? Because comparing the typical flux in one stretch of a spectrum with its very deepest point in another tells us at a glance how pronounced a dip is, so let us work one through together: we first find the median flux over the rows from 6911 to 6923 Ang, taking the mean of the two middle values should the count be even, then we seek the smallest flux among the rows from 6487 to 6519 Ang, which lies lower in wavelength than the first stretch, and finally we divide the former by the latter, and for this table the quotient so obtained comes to 0.985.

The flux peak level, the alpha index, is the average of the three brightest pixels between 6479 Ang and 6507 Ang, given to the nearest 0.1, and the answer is 59.0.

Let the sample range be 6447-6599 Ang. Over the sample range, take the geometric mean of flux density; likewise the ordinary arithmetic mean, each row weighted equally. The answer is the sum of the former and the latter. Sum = 114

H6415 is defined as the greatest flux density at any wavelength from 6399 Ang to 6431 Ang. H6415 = 59.8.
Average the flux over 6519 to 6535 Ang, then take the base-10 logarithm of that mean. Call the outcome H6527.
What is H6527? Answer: 1.76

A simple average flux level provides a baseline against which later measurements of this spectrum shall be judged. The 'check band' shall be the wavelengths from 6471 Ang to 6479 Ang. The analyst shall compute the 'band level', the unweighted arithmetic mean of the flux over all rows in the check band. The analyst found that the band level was 58.3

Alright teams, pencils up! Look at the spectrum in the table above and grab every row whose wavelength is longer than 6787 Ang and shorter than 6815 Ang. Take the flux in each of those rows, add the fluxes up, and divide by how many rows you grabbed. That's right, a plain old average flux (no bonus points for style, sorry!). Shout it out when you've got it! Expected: 55.8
